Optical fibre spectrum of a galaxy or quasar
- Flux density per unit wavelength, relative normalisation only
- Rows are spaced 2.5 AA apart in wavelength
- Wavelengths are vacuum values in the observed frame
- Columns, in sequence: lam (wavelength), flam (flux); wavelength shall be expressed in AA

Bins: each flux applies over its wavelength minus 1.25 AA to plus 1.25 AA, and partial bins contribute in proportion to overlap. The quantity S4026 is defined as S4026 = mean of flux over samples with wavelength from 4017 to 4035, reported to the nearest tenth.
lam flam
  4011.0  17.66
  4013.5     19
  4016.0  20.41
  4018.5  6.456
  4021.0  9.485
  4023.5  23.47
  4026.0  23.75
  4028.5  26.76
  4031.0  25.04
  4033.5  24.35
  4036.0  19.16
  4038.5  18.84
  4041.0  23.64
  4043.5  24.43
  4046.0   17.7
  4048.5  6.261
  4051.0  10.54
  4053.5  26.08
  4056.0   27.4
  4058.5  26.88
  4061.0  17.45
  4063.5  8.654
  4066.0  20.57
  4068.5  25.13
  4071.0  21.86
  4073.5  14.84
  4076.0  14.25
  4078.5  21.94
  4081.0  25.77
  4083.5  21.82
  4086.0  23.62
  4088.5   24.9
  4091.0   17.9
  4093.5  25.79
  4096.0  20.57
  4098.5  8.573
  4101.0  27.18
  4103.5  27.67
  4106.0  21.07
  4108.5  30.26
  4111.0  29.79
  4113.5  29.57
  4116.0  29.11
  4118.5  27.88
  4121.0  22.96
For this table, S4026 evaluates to 19.9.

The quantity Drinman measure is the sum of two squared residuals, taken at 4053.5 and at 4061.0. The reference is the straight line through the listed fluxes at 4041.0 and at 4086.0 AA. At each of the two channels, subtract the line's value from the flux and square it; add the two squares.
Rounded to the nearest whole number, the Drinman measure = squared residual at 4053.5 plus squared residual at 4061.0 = 44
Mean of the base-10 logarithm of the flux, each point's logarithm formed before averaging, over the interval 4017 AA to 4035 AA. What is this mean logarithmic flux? 1.25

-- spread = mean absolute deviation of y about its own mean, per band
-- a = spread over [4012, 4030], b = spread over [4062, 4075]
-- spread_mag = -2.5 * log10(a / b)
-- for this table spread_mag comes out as -0.2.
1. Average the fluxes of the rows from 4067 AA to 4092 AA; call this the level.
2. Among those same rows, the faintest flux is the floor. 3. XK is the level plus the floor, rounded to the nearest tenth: 35.5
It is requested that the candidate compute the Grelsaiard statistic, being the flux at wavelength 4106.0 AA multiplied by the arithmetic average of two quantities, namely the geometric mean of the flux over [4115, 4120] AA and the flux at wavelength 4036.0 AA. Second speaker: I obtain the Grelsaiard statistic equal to 502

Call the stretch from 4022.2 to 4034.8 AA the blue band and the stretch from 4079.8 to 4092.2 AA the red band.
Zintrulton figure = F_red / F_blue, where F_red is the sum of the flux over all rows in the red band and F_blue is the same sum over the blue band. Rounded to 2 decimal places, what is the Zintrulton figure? 0.92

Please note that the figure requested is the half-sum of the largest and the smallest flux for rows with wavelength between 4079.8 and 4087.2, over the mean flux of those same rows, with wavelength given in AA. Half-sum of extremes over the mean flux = 1.00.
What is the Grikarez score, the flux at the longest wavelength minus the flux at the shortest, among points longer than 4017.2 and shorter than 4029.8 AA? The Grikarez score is 20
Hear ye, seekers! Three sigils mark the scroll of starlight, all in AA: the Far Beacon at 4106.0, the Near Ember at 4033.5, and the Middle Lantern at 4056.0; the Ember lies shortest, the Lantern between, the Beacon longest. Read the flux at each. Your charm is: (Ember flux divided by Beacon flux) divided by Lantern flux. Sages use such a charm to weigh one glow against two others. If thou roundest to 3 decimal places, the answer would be 0.042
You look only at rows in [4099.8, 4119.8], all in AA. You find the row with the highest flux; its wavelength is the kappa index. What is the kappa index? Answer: 4108.5 AA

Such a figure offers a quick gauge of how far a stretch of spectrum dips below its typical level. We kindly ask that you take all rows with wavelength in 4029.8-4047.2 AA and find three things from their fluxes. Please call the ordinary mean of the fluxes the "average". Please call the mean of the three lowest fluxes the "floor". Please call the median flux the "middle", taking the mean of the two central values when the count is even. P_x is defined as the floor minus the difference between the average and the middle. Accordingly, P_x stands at 20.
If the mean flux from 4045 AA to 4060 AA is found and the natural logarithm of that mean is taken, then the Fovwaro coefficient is 2.95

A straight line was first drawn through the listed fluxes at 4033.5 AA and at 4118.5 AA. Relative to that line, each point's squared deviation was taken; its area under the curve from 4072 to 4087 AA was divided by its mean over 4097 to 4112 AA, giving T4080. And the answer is 12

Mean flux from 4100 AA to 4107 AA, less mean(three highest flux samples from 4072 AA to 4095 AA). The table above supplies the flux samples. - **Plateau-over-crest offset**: 0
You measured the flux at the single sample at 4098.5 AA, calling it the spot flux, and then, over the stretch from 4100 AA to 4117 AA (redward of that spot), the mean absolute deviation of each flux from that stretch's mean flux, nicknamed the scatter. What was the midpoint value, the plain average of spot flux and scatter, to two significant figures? 5.4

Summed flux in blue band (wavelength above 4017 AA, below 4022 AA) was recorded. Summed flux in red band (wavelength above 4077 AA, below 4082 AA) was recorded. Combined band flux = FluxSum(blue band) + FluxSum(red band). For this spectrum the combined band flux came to 64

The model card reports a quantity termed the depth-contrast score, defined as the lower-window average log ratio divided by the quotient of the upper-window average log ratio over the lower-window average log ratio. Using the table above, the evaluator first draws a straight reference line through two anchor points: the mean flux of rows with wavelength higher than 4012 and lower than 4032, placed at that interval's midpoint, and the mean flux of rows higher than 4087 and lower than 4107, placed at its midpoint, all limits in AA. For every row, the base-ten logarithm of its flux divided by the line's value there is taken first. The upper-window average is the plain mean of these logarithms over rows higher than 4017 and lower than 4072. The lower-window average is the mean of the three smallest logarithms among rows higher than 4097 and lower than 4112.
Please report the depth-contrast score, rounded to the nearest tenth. -0.3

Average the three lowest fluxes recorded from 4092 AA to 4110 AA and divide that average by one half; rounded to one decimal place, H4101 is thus 33.5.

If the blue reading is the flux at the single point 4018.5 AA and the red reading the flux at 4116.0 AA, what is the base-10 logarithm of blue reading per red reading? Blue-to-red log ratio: -0.65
